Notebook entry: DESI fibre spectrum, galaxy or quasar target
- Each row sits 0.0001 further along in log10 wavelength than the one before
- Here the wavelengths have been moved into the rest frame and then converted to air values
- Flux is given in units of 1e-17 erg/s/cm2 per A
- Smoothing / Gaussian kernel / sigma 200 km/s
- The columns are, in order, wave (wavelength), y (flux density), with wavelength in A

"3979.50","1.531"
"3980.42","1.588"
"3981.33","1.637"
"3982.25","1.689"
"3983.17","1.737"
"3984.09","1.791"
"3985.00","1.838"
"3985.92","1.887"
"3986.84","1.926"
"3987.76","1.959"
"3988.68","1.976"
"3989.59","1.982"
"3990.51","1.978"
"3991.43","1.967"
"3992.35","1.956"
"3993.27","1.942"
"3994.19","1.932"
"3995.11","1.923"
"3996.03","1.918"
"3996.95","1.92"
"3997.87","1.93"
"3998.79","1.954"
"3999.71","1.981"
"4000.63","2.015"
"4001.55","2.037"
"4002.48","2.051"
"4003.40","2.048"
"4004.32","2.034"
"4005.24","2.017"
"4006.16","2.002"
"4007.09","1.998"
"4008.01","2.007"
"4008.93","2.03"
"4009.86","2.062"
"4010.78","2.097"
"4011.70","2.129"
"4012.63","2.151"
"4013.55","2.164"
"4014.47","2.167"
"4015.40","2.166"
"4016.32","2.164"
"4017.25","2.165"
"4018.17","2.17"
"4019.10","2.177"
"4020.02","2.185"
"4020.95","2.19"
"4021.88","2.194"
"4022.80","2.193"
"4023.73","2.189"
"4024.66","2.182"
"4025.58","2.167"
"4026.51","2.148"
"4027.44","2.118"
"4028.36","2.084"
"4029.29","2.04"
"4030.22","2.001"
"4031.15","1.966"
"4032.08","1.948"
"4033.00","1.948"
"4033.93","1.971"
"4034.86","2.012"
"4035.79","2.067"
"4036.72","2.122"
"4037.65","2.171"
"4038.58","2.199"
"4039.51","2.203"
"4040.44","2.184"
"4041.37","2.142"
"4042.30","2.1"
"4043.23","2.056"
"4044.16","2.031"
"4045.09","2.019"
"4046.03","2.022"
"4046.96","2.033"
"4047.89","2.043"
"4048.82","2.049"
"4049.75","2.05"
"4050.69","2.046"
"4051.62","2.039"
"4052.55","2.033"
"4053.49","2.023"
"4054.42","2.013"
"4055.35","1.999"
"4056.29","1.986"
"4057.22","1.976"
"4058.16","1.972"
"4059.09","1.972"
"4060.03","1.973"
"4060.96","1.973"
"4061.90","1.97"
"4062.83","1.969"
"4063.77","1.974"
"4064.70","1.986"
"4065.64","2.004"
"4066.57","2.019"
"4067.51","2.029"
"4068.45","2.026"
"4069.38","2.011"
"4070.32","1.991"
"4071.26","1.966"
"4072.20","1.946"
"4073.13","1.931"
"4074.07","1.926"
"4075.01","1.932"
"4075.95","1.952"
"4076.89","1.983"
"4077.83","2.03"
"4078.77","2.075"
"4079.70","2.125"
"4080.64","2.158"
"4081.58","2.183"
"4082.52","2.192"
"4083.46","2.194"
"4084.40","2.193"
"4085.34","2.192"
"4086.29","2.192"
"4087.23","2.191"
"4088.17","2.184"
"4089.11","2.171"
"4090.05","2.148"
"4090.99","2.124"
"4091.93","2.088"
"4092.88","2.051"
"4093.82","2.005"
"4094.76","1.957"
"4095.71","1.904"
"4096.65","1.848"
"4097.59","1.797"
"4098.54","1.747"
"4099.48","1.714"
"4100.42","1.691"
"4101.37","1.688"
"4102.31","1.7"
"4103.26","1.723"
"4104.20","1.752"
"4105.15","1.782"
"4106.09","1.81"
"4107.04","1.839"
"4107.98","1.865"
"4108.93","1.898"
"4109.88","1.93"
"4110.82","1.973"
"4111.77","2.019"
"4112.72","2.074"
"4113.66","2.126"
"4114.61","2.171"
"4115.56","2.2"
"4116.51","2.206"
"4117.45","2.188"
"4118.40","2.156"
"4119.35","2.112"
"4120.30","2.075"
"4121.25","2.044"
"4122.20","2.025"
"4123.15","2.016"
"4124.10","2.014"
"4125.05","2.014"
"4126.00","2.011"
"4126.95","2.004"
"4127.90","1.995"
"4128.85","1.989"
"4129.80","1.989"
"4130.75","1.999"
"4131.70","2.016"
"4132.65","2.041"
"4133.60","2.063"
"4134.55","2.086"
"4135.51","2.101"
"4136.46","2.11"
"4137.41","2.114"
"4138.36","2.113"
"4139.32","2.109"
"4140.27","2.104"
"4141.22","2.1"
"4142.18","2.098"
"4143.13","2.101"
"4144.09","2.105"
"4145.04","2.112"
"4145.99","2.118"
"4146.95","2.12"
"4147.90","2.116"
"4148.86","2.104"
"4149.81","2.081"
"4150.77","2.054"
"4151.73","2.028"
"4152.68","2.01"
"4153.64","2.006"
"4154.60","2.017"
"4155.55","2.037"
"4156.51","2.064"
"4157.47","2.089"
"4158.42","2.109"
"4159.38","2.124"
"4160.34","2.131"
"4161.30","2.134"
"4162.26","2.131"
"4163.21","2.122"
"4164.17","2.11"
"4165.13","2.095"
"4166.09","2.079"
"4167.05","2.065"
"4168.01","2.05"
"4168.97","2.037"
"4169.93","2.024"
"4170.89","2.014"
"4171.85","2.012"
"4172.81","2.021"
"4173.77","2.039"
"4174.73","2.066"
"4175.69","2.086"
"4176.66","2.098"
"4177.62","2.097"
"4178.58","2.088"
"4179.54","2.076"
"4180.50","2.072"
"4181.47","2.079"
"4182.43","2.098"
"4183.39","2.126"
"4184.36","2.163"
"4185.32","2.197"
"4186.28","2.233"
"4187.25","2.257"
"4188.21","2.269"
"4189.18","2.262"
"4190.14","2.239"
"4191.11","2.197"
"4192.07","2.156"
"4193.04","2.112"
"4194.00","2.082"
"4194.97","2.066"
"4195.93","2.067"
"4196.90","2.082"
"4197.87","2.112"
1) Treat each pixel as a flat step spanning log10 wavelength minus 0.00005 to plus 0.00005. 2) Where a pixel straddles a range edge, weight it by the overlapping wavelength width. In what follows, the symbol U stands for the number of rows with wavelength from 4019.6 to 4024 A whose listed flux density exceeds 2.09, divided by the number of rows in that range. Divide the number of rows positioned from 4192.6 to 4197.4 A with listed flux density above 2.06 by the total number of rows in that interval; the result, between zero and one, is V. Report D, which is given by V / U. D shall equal 1.0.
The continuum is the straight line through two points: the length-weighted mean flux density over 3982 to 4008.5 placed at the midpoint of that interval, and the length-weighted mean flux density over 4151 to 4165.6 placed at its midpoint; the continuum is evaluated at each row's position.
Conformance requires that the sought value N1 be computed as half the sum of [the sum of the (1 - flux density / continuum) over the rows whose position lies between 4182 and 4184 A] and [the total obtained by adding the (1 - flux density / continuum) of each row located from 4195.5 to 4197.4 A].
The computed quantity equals 0.012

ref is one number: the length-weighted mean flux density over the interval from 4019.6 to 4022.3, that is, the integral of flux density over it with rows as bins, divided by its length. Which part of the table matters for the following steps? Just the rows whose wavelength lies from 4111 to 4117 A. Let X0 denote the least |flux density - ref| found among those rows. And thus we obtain 0.01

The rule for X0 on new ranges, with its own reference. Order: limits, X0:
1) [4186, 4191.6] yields 0.01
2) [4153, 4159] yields 0.07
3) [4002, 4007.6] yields 0.13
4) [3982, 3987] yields 0.26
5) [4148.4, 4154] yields 0.08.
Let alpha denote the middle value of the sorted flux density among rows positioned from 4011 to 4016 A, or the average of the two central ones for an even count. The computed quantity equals 2.16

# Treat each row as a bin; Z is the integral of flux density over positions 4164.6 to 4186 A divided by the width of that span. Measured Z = 2.08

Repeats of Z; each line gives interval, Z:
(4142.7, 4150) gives 2.11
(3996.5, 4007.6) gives 2.00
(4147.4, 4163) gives 2.08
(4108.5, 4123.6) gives 2.08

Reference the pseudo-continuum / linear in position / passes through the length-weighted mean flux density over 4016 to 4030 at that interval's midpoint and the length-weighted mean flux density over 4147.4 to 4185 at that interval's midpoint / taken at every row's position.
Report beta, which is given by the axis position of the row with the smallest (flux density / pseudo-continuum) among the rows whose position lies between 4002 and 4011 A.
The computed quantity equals 4007.09 A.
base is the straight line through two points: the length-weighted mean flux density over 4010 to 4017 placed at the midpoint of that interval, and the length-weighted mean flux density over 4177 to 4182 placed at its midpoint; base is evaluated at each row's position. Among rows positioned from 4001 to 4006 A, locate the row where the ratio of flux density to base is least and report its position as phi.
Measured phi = 4005.24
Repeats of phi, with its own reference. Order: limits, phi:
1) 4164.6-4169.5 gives 4168.97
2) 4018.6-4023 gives 4019.10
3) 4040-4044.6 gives 4044.16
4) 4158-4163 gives 4158.42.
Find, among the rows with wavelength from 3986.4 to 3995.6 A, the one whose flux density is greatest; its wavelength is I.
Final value 3989.59 A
